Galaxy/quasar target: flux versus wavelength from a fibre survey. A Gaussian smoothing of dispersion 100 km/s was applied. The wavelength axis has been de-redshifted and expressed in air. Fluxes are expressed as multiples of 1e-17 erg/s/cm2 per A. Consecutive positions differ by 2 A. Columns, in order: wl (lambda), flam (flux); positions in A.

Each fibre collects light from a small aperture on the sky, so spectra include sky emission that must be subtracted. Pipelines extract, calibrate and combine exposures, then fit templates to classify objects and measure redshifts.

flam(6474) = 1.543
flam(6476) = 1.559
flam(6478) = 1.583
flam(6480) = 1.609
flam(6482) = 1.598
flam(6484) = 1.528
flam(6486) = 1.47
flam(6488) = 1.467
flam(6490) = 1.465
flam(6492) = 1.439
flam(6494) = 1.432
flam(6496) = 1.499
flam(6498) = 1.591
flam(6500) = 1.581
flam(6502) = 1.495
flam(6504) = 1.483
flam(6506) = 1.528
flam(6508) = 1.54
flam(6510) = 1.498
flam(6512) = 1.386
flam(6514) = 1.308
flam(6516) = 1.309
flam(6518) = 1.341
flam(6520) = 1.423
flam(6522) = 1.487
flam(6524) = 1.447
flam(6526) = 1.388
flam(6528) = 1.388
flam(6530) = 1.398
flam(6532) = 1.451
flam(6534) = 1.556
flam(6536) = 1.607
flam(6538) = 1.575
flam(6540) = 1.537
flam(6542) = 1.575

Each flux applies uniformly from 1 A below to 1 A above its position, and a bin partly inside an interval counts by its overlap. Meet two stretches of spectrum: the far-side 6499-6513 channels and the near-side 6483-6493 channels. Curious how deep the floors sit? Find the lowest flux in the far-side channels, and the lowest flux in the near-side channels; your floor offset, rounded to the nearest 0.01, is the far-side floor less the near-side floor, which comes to -0.05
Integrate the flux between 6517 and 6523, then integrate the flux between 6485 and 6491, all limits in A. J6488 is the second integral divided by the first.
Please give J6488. 1.04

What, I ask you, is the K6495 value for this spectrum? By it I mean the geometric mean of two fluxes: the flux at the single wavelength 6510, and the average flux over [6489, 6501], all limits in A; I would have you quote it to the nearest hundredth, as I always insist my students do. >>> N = 1.50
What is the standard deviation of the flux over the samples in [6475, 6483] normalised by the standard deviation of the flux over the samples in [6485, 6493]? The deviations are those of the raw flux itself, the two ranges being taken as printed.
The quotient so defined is 1.5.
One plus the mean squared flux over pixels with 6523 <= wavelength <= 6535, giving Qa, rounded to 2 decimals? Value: 3.07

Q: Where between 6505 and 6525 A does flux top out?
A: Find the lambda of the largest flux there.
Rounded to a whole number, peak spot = 6508 A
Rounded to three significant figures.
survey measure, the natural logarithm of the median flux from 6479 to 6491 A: 0.405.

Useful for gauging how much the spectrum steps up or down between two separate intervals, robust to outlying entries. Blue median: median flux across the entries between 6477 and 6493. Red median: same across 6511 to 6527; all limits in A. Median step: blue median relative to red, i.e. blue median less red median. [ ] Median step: 0.11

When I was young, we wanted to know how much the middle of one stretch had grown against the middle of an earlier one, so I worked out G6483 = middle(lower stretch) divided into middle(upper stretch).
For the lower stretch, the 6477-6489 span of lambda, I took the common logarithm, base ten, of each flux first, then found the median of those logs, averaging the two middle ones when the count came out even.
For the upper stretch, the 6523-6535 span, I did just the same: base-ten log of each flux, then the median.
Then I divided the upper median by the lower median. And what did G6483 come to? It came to 0.80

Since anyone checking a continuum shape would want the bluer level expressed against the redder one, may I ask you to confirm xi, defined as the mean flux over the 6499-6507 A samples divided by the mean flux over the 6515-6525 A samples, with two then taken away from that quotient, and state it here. -0.91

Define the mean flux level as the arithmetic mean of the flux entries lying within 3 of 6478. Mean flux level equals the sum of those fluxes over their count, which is 1.58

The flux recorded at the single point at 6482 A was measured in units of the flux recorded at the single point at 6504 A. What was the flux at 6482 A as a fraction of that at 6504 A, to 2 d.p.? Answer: 1.08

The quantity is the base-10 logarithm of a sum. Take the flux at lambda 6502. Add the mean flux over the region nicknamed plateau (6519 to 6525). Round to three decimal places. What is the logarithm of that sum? 0.469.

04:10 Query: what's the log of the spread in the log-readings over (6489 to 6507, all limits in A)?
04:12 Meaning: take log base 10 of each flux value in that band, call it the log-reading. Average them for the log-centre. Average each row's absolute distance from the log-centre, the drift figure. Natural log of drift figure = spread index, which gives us -4.4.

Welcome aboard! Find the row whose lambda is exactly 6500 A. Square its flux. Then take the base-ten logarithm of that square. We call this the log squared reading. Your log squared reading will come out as 0.398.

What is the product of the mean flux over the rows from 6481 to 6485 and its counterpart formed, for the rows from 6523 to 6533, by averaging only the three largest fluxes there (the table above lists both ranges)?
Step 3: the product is 2.24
